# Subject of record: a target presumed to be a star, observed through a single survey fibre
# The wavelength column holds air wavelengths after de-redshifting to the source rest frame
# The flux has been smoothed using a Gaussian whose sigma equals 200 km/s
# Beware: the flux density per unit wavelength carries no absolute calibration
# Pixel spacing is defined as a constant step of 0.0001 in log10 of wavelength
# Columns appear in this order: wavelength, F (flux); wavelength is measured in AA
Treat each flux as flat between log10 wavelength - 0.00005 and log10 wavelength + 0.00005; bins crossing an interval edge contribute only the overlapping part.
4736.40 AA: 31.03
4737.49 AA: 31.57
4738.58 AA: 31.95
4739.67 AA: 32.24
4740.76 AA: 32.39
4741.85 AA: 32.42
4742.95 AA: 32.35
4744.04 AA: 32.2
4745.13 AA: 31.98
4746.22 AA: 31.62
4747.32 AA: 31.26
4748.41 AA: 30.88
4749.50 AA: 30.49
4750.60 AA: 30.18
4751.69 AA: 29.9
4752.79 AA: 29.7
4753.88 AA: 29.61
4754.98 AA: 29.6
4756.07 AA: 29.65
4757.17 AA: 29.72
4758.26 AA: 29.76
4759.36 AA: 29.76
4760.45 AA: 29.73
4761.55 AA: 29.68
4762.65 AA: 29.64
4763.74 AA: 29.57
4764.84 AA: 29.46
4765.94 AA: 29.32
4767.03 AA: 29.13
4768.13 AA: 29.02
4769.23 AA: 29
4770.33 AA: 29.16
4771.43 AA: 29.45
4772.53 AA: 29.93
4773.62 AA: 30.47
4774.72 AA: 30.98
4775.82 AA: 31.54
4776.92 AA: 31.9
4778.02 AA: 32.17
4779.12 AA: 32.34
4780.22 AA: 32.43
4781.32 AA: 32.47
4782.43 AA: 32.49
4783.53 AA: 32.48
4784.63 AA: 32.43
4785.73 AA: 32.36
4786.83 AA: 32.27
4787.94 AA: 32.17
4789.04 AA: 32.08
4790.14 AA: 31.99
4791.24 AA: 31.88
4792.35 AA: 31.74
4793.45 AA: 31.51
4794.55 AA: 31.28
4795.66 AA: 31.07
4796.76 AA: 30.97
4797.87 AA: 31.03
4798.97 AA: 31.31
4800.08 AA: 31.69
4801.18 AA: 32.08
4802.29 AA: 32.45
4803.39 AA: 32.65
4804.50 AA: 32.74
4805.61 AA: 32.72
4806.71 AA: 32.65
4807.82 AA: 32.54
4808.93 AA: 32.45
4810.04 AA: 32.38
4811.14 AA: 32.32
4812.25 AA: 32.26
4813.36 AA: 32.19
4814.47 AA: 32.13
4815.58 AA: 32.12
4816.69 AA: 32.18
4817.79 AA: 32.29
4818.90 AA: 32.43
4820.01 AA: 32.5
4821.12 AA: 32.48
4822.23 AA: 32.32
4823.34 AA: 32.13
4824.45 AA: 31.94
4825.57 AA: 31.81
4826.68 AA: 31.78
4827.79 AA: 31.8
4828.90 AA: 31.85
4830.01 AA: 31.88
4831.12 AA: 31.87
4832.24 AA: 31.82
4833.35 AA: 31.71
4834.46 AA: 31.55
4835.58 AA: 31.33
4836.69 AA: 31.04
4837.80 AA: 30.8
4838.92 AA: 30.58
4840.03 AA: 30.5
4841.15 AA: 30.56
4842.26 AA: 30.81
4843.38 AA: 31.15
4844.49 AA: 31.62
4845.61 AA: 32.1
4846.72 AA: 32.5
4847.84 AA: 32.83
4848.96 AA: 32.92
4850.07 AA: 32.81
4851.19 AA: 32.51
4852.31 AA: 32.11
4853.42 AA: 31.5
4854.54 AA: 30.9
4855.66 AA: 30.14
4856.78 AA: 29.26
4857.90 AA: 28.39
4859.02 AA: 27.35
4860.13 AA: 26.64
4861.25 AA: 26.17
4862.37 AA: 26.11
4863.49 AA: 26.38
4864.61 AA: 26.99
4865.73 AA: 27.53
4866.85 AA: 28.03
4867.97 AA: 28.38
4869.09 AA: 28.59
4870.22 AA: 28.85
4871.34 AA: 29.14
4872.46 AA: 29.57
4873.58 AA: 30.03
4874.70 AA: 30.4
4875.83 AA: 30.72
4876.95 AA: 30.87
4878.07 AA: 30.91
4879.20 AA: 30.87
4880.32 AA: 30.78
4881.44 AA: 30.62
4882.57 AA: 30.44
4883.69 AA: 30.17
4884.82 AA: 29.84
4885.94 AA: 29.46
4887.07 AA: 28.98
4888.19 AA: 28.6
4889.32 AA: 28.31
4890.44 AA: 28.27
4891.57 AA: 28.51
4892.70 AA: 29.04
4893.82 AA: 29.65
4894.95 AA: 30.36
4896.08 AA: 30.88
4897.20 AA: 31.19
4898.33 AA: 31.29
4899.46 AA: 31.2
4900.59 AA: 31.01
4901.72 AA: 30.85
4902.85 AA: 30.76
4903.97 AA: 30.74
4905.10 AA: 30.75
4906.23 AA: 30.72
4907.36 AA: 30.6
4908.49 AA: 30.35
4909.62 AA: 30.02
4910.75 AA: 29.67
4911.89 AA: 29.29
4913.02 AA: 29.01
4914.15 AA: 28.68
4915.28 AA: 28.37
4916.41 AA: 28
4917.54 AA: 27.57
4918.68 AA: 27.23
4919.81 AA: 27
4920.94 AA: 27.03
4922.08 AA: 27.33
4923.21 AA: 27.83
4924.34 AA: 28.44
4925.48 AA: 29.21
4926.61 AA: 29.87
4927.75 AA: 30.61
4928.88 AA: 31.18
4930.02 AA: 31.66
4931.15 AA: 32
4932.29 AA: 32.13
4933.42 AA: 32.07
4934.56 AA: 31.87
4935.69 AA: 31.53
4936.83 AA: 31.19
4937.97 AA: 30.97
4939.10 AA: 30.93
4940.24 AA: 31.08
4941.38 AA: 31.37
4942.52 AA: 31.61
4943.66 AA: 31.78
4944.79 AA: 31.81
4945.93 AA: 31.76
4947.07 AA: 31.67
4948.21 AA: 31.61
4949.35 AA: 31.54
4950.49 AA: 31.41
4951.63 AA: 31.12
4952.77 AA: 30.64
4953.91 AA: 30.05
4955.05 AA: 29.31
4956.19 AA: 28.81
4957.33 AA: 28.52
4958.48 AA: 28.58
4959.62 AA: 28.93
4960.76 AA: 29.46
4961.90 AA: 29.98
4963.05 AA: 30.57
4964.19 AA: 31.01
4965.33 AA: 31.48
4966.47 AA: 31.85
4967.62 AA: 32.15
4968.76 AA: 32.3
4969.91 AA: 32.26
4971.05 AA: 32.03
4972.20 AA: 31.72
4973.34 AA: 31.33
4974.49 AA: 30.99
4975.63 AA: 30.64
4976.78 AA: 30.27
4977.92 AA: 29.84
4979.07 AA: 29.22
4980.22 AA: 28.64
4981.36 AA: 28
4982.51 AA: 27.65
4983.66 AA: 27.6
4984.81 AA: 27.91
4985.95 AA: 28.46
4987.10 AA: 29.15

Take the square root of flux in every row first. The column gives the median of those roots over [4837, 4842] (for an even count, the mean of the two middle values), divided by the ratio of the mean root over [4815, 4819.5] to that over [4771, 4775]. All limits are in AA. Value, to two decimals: 5.35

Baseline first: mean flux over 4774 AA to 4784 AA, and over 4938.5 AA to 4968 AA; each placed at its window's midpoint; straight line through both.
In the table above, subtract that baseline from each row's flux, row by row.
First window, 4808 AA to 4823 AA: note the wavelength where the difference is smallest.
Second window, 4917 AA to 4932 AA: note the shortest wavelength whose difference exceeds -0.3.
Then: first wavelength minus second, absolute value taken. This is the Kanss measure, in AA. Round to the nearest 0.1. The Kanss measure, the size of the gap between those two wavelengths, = 113.3 AA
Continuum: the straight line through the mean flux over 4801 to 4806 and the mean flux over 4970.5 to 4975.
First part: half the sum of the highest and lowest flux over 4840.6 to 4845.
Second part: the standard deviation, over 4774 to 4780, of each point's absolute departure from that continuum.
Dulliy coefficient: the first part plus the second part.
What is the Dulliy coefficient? 31.6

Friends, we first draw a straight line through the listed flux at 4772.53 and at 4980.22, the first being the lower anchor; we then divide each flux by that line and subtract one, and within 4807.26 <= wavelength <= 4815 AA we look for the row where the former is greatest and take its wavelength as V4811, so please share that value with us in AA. 4807.82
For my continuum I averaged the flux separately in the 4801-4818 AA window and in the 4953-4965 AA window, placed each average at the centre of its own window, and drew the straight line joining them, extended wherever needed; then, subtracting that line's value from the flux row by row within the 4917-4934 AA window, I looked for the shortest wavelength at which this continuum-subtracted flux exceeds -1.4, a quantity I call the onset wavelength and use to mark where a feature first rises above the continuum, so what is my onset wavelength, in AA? 4925.48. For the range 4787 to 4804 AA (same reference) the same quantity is 4787.94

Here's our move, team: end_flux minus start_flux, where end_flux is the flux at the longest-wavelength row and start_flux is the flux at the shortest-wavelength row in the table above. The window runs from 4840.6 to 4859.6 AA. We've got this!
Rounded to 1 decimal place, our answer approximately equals -3.2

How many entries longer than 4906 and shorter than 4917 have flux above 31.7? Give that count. 0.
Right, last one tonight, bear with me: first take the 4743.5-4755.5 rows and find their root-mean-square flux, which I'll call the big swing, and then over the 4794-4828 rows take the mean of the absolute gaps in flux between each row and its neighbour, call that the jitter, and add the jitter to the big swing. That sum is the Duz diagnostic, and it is 30.8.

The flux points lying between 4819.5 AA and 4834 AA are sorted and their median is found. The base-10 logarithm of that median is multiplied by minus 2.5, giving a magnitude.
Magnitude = -3.76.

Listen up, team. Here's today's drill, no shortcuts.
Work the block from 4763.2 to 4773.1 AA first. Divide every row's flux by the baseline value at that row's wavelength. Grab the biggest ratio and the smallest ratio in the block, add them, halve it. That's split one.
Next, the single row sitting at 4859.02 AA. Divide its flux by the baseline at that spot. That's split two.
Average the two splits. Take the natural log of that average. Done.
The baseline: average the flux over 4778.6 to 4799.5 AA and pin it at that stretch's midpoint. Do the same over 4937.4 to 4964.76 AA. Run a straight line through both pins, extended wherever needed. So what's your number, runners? -0.11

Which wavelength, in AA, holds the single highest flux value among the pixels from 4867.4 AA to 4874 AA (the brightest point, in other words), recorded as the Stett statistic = 4873.58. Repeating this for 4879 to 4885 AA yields 4879.20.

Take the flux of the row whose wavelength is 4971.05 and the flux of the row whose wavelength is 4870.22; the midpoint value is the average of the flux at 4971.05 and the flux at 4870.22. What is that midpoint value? 30.44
